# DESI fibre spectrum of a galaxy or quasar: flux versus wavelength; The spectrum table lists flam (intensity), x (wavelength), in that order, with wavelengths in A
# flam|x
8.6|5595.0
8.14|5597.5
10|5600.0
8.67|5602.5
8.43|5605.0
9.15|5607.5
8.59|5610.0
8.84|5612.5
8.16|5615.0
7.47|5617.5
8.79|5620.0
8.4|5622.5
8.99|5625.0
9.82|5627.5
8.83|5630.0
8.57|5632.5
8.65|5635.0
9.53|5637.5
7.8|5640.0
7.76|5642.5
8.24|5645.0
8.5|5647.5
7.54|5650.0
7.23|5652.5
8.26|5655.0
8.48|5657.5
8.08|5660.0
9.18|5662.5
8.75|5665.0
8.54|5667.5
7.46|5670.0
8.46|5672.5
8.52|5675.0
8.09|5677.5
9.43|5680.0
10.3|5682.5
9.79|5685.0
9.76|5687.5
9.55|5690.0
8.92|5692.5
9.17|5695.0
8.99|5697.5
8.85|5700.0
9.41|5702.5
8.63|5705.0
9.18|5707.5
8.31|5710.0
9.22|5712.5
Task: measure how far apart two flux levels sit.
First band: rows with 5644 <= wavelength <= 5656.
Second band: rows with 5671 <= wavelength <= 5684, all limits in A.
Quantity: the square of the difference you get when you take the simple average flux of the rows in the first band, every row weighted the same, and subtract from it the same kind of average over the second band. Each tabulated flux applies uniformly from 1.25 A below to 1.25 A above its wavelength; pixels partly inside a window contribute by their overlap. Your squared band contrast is 1.0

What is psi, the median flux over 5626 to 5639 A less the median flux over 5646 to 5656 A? 0.9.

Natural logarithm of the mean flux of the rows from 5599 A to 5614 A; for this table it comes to 2.19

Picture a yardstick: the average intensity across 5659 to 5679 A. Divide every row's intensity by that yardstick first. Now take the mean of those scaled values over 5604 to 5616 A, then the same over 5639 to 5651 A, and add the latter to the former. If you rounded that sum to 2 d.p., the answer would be 1.98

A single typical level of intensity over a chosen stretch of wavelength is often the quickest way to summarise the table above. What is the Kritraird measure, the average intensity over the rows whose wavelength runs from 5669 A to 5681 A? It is 8.39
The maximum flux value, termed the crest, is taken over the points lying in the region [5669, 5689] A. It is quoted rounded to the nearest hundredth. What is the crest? 10.30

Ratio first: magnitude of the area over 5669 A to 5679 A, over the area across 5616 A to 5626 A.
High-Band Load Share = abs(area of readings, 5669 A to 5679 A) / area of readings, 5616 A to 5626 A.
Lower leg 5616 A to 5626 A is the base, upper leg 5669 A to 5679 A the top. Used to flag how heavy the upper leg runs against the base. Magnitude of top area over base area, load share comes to 0.97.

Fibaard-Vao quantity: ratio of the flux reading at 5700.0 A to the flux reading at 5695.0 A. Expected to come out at 0.97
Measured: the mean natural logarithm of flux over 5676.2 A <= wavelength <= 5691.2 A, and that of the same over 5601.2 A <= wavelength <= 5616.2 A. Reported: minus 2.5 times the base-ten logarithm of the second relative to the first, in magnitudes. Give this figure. 0.045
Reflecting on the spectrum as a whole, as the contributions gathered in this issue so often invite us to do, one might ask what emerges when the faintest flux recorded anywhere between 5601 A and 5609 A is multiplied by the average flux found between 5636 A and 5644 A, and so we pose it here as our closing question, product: 71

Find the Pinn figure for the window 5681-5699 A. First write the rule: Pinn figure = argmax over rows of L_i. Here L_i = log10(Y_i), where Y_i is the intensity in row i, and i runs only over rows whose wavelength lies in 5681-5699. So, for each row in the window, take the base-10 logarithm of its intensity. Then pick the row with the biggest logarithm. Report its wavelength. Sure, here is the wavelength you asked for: 5682.5 A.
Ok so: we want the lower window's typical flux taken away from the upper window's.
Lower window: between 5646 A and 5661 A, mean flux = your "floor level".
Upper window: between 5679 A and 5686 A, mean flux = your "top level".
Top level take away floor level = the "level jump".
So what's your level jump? 1.8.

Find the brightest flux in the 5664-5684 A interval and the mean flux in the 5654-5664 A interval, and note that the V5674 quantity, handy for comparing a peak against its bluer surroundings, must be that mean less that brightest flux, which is -1.8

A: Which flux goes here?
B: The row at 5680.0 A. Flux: 9.43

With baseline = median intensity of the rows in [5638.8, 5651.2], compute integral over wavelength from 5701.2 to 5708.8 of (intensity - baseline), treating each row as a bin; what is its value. 10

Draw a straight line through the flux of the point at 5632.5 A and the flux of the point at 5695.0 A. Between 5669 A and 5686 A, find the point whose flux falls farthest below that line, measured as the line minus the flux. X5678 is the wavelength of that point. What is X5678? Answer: 5670.0 A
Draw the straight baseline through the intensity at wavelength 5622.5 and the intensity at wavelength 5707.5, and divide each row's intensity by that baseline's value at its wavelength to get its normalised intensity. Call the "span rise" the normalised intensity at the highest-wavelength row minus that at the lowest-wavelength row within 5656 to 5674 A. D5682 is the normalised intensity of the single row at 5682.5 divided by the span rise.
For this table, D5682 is -66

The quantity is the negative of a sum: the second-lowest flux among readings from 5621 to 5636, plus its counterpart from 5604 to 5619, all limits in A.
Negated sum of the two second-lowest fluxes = -16.7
